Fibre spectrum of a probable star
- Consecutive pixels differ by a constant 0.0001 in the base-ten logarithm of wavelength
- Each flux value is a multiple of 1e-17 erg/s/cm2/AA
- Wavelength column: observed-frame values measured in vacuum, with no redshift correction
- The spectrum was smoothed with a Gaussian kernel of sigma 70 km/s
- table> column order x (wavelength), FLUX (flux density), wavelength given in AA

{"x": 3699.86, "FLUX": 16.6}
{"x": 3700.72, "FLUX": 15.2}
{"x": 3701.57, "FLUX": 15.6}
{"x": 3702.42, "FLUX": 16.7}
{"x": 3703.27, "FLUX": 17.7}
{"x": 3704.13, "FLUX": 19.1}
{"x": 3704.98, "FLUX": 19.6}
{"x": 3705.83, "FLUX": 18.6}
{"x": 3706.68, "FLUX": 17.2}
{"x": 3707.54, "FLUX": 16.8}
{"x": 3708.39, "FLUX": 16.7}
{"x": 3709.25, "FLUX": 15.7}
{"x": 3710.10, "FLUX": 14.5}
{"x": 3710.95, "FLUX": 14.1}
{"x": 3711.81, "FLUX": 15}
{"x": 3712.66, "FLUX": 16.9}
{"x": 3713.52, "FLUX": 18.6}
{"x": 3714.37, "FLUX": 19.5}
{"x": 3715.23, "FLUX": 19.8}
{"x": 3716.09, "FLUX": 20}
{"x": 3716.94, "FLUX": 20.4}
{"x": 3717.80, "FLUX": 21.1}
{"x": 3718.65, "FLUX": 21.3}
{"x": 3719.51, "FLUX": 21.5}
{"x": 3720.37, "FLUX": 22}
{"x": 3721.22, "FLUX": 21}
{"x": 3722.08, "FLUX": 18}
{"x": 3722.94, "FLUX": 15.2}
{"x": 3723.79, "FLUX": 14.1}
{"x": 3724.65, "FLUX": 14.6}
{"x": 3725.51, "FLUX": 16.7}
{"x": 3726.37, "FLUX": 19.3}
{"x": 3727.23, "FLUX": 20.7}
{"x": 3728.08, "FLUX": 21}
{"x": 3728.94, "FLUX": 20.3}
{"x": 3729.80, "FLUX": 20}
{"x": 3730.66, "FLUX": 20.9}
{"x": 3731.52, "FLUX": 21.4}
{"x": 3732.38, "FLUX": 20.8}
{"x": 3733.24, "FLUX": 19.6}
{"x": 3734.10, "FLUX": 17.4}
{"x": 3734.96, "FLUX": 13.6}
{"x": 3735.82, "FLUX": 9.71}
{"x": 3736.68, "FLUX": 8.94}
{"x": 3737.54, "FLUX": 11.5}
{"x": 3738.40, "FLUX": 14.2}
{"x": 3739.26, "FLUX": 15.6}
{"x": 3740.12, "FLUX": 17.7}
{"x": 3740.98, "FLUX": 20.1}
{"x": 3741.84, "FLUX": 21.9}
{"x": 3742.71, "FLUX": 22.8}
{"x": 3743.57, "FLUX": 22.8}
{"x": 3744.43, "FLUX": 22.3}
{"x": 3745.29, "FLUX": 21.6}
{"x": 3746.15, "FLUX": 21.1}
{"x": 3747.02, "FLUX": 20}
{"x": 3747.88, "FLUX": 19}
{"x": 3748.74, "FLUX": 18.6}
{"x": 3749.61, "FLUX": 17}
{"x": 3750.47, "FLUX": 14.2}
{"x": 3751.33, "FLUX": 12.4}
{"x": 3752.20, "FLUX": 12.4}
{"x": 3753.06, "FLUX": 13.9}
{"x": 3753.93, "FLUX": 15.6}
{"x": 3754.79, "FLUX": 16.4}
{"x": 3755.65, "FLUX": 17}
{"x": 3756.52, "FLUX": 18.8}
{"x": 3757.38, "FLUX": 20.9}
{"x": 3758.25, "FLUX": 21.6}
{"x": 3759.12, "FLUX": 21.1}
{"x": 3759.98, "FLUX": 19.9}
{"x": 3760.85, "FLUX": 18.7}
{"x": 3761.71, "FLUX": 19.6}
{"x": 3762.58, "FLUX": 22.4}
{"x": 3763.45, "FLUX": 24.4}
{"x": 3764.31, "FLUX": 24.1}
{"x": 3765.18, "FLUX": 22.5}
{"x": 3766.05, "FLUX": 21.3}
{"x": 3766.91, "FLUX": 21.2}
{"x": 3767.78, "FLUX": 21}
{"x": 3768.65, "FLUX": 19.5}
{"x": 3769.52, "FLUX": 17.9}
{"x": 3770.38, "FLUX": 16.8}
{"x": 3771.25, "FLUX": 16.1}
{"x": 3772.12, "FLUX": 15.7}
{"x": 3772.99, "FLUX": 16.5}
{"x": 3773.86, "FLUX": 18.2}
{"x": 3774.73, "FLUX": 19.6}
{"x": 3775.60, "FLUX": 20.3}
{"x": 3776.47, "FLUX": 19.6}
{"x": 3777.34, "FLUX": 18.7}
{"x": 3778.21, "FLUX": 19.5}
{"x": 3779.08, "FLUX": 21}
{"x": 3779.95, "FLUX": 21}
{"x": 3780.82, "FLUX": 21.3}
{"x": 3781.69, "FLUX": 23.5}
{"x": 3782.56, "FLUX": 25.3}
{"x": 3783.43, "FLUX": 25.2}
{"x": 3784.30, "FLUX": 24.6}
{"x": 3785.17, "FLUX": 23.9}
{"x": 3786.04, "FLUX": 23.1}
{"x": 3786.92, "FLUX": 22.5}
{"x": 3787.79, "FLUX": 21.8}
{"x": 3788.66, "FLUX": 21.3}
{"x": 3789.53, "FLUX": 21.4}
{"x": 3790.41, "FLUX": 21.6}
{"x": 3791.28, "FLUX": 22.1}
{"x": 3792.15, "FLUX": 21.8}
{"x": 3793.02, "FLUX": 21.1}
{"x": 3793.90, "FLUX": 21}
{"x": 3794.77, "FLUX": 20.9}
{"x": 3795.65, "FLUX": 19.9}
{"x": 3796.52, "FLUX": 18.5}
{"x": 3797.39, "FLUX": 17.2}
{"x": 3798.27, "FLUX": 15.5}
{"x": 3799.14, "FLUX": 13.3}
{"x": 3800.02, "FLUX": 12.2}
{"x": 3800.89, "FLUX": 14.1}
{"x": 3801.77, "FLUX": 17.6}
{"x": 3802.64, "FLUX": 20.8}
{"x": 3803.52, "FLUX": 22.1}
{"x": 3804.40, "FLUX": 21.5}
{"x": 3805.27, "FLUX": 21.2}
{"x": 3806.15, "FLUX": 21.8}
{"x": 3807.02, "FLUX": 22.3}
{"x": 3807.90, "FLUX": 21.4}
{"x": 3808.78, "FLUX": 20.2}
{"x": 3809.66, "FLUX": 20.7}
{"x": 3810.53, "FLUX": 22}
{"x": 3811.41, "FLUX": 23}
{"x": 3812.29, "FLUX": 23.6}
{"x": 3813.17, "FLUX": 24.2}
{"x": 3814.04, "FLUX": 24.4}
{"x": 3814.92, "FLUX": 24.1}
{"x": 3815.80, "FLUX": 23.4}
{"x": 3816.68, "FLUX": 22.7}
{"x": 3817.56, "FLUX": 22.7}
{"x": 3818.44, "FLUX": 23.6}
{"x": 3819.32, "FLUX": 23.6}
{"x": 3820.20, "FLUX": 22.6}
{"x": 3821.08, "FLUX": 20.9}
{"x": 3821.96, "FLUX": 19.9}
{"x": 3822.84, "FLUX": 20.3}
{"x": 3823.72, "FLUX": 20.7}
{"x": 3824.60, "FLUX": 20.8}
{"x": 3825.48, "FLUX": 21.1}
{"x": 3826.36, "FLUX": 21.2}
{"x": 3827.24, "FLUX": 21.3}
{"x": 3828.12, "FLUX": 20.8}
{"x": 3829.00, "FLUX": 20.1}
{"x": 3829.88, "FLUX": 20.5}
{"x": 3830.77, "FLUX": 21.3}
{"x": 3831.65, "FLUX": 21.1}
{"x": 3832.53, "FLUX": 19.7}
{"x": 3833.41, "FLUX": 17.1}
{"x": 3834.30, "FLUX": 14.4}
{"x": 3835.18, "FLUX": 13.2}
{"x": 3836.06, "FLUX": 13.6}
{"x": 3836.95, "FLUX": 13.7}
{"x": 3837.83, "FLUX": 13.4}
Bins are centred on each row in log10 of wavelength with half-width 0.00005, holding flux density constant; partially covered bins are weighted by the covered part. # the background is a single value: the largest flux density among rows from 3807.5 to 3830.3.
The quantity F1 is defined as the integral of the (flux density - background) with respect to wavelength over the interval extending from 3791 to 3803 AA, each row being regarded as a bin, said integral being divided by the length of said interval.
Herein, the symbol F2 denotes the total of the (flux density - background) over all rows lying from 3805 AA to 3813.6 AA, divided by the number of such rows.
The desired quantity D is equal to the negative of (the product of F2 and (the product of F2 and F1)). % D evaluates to 34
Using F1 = -6.2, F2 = -2.4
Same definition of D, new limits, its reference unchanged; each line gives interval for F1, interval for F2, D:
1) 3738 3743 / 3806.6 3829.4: 34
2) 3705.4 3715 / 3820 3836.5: 183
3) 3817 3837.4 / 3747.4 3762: 223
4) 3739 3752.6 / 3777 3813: 74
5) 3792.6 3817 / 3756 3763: 65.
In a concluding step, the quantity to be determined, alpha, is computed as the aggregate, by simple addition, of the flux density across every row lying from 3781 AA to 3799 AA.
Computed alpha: 432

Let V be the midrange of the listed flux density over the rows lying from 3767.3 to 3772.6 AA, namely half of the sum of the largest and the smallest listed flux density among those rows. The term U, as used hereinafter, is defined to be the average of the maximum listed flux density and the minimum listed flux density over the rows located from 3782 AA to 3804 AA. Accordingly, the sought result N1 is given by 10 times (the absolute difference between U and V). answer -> 4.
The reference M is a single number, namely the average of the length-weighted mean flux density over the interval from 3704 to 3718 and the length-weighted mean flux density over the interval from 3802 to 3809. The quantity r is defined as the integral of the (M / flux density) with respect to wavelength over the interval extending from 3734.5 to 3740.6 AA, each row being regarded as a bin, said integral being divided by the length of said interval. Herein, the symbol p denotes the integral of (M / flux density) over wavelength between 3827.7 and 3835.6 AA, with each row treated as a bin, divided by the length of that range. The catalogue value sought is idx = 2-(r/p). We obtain 0.53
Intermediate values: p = 1.08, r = 1.58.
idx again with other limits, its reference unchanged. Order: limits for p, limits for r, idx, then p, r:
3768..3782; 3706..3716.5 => 0.88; 1.04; 1.16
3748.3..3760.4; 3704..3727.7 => 1.07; 1.18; 1.10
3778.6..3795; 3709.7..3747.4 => 0.73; 0.88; 1.12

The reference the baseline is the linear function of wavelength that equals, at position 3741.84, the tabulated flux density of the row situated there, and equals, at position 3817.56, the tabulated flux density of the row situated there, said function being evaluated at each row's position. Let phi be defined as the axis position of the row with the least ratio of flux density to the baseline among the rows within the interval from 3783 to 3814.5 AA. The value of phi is 3800.02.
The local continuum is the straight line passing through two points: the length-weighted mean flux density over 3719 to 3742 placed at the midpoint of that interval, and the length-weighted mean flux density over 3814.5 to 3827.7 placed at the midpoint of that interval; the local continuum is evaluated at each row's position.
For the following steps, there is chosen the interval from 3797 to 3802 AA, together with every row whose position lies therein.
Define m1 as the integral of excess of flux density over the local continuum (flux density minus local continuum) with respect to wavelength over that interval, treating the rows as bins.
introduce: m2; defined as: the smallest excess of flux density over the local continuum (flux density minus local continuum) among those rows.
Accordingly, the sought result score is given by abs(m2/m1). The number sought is 0.29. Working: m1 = -30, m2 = -9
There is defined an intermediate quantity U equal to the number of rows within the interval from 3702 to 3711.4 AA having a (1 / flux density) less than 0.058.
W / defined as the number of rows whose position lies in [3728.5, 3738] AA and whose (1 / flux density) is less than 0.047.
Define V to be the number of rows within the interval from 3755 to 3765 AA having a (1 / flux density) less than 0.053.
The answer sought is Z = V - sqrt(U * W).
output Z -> 6.0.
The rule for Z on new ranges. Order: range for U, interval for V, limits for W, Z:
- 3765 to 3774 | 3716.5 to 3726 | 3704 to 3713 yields 6.0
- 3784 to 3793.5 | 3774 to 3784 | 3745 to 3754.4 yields 6.7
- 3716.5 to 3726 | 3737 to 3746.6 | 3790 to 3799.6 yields 2.4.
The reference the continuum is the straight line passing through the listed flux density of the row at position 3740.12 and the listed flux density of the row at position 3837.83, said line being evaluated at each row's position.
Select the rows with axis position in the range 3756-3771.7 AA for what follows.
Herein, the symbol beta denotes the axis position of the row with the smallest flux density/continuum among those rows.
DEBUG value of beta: 3771.25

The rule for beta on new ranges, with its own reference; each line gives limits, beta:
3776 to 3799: 3798.27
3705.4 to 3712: 3710.95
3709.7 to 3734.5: 3710.95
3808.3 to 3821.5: 3808.78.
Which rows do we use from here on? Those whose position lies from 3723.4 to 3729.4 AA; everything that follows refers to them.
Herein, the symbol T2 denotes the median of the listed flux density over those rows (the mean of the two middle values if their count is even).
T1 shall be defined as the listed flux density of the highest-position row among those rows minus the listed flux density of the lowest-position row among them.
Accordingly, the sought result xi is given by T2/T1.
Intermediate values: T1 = 6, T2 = 19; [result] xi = 3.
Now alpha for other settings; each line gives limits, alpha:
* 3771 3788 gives 417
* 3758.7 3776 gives 397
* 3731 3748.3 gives 362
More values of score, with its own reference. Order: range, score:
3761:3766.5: 0.03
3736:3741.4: 0.46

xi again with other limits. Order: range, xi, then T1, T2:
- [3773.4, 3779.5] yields 7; 3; 20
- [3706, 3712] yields -7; -2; 16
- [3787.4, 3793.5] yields -31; -1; 22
